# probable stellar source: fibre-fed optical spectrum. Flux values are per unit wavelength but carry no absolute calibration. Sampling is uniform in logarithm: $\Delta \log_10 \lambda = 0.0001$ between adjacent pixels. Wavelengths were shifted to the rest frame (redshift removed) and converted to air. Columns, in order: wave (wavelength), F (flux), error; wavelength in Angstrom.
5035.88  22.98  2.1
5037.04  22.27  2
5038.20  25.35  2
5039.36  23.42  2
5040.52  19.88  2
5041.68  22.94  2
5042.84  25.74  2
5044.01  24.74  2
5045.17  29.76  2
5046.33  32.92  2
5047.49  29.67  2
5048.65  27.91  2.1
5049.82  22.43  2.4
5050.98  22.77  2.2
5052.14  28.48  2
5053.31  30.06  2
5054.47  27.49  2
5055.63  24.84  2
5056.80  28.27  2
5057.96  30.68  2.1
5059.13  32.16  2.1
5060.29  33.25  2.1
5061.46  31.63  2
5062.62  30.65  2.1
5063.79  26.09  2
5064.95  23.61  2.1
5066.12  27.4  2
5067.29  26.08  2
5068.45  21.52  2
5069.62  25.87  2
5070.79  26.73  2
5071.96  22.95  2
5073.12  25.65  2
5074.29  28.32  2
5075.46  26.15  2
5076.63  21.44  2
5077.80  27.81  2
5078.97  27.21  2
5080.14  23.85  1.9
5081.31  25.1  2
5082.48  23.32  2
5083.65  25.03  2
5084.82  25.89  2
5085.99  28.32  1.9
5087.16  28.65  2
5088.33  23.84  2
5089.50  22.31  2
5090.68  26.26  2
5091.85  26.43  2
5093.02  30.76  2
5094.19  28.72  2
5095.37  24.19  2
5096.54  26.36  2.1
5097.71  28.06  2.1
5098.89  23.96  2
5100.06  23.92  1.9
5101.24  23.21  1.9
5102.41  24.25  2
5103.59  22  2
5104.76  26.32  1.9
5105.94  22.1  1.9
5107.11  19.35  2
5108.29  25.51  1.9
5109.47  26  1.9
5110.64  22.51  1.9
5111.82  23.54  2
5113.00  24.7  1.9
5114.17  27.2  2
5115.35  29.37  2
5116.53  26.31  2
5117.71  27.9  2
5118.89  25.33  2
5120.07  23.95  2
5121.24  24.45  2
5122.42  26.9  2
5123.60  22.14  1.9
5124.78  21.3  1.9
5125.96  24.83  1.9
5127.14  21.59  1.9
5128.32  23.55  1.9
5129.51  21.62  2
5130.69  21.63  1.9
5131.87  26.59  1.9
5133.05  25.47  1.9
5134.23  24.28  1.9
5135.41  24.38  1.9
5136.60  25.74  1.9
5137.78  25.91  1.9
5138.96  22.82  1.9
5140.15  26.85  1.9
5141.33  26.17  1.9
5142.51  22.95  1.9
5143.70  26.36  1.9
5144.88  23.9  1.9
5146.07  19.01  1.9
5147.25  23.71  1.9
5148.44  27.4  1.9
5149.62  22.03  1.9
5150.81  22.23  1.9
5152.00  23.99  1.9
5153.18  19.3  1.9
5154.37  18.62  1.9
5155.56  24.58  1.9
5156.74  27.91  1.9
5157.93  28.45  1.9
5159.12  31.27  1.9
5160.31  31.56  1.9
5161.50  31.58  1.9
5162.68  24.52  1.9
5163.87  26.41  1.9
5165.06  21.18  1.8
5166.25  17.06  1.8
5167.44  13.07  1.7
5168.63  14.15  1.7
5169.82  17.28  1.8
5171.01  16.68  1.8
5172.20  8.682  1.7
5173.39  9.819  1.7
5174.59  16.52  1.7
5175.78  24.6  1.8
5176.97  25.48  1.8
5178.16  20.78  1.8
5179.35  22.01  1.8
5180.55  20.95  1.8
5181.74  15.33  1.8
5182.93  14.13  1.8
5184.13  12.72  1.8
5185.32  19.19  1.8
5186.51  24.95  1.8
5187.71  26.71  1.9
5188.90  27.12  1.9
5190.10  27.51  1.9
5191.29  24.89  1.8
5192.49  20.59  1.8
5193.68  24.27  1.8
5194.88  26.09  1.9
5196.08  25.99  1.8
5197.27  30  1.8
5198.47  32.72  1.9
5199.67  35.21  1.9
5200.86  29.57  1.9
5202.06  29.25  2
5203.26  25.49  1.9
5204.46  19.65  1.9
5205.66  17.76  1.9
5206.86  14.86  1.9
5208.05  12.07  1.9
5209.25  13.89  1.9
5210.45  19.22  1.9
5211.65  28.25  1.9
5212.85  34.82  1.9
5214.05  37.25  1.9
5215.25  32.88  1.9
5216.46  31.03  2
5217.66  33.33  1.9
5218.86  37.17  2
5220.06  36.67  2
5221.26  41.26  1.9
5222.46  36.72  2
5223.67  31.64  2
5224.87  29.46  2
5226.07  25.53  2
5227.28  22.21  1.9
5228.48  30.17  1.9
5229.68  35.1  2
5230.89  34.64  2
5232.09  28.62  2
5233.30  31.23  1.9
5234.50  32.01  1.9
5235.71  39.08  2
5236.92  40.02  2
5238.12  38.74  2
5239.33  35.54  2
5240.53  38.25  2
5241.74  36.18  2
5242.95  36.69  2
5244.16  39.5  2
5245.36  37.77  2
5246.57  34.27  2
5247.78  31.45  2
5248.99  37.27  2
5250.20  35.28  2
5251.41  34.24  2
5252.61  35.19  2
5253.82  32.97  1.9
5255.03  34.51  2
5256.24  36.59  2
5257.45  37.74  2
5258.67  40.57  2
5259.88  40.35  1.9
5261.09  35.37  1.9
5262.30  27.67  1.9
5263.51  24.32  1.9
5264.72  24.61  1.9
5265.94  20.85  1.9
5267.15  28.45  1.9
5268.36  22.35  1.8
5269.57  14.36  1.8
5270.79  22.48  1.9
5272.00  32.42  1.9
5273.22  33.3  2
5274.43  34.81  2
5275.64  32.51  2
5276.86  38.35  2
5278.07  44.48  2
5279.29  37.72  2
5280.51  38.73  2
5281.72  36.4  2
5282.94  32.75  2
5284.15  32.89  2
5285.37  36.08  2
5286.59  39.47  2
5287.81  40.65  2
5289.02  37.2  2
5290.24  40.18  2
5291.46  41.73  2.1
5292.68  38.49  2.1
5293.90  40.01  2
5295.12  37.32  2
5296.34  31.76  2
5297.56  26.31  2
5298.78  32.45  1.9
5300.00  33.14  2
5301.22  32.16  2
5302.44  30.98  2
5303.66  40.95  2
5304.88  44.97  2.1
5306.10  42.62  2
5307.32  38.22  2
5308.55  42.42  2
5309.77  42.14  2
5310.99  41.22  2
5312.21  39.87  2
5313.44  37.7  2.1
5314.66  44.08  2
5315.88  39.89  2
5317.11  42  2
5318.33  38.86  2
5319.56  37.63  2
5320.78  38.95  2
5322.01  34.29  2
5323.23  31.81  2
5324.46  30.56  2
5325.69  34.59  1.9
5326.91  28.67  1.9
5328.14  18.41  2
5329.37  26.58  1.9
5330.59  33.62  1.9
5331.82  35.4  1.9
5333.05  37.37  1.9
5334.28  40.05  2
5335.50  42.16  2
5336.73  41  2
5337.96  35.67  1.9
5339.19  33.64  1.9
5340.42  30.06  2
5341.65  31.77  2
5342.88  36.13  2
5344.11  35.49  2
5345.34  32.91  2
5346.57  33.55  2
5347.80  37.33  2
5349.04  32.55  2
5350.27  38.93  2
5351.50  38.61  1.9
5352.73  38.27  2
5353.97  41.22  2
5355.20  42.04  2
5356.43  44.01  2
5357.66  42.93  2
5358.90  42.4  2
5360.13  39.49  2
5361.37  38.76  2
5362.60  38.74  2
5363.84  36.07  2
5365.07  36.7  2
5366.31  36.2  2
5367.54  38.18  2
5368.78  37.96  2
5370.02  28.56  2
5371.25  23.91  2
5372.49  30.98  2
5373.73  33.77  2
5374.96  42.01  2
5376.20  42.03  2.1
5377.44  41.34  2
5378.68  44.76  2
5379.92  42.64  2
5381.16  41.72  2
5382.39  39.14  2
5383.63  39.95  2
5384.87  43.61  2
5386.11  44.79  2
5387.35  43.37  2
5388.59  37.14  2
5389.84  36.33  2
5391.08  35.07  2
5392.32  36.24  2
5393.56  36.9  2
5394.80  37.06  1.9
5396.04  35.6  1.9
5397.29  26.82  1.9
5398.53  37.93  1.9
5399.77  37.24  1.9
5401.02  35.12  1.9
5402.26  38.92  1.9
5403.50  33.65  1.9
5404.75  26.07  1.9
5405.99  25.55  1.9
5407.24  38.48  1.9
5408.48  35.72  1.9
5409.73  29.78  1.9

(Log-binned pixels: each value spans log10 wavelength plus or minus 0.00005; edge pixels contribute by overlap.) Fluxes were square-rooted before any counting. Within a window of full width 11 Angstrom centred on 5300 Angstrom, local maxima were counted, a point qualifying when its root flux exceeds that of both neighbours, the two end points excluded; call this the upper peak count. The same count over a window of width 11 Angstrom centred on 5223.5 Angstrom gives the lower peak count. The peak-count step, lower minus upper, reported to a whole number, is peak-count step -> 0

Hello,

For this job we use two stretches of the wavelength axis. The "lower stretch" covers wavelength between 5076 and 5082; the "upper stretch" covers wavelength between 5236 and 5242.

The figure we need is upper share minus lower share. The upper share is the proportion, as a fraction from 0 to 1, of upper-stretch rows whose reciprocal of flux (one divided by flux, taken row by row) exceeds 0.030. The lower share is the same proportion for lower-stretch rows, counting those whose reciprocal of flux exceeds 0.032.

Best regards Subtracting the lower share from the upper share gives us -1.0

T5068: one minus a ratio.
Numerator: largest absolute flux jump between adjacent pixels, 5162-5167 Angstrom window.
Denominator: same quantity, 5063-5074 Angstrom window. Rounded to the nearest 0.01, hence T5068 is -0.15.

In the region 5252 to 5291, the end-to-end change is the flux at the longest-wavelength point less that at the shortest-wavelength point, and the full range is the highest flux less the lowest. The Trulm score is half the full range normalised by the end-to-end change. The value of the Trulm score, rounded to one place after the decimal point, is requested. 3.0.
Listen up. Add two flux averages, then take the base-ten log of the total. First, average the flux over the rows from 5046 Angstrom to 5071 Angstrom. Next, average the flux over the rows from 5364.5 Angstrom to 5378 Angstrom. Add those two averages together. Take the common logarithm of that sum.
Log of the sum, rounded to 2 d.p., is 1.80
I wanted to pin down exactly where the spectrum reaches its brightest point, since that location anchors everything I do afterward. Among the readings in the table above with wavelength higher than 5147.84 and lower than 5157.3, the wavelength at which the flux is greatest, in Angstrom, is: 5156.74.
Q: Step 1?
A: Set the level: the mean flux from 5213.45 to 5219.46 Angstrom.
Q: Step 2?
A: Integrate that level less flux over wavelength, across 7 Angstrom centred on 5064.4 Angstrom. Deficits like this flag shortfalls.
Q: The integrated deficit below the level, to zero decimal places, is 47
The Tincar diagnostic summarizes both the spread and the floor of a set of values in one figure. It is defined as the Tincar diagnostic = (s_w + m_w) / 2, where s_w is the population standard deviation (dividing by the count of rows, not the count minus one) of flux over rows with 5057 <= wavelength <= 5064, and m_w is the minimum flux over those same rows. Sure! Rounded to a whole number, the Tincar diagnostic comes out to 14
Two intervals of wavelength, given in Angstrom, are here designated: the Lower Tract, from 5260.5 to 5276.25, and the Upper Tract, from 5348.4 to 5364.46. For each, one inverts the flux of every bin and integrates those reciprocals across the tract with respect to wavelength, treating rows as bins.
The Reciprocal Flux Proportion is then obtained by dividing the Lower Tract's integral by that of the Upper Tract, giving 1.51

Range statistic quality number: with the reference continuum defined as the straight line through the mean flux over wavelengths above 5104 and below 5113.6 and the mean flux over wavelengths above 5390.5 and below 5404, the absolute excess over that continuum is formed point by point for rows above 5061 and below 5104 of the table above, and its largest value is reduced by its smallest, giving 10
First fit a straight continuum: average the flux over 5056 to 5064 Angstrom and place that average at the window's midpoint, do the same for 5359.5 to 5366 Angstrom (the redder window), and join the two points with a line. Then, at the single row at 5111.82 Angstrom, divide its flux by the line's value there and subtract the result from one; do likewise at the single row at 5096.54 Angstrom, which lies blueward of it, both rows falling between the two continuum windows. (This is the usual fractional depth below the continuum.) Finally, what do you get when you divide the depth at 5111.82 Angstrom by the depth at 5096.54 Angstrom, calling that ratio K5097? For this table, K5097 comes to 1.6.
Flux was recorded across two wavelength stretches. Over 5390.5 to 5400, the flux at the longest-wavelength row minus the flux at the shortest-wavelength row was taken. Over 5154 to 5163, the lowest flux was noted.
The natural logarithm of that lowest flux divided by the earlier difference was 2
